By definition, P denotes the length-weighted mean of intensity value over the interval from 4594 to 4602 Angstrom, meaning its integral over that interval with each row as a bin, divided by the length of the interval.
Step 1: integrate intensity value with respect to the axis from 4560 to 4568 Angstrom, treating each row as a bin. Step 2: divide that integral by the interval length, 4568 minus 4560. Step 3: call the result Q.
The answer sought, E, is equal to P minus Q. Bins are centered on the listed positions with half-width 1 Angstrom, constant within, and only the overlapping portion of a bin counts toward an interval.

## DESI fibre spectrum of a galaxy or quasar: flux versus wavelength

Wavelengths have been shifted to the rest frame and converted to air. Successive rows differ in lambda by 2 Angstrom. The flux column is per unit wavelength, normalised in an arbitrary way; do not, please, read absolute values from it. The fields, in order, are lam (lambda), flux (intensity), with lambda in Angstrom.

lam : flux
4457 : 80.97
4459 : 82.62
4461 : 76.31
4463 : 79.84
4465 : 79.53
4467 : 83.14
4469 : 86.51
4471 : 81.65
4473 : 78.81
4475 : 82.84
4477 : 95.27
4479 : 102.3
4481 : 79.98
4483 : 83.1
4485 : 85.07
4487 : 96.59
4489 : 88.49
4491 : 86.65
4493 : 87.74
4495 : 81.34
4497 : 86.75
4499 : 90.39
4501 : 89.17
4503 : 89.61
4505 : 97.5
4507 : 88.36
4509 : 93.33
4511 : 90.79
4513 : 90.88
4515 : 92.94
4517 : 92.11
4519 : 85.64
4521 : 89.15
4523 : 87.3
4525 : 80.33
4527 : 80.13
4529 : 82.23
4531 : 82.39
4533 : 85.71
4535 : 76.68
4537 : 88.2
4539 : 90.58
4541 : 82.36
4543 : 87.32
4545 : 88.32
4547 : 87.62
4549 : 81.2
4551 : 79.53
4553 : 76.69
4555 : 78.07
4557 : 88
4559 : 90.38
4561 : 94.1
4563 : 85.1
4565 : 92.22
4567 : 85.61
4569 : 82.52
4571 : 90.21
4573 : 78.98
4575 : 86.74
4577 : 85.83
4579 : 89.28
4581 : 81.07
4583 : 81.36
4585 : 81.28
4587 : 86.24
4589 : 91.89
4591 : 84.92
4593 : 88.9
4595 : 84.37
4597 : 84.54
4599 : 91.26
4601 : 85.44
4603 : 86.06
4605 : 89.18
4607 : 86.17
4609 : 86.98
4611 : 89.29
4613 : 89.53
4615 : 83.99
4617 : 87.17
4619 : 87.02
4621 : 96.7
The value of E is -2.9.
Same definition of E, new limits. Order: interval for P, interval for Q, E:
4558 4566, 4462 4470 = 8.2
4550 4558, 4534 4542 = -3.9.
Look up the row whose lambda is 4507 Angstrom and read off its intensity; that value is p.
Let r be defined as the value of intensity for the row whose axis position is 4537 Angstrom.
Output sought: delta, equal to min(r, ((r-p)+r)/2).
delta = 44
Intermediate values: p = 88.36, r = 88.2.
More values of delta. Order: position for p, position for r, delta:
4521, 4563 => 41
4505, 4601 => 37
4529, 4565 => 51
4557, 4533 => 42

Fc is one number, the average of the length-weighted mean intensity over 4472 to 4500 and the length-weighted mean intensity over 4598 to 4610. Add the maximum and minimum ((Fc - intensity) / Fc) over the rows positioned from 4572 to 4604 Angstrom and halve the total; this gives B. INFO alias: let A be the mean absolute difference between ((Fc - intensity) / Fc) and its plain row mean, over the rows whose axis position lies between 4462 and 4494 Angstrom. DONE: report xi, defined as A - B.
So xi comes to 0.03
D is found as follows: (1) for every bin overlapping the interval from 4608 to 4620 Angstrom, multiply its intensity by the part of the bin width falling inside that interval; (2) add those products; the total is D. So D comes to 1048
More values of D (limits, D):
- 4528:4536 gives 654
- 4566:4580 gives 1198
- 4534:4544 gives 850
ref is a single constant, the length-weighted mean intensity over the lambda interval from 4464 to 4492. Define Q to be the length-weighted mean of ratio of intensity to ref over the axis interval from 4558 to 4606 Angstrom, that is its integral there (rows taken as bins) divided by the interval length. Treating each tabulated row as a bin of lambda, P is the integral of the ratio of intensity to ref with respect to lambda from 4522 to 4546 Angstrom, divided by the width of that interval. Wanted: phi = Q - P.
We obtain 0.03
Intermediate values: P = 0.975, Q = 1.00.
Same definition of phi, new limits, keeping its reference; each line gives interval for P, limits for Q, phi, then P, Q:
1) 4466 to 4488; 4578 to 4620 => 0.00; 1.005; 1.00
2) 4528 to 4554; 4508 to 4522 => 0.08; 0.969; 1.05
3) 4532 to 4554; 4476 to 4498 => 0.05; 0.972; 1.02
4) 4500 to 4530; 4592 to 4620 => -0.02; 1.026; 1.01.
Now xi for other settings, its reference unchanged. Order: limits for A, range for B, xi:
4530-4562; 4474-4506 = 0.09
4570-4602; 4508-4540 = 0.01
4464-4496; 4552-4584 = 0.03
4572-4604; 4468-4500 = 0.07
